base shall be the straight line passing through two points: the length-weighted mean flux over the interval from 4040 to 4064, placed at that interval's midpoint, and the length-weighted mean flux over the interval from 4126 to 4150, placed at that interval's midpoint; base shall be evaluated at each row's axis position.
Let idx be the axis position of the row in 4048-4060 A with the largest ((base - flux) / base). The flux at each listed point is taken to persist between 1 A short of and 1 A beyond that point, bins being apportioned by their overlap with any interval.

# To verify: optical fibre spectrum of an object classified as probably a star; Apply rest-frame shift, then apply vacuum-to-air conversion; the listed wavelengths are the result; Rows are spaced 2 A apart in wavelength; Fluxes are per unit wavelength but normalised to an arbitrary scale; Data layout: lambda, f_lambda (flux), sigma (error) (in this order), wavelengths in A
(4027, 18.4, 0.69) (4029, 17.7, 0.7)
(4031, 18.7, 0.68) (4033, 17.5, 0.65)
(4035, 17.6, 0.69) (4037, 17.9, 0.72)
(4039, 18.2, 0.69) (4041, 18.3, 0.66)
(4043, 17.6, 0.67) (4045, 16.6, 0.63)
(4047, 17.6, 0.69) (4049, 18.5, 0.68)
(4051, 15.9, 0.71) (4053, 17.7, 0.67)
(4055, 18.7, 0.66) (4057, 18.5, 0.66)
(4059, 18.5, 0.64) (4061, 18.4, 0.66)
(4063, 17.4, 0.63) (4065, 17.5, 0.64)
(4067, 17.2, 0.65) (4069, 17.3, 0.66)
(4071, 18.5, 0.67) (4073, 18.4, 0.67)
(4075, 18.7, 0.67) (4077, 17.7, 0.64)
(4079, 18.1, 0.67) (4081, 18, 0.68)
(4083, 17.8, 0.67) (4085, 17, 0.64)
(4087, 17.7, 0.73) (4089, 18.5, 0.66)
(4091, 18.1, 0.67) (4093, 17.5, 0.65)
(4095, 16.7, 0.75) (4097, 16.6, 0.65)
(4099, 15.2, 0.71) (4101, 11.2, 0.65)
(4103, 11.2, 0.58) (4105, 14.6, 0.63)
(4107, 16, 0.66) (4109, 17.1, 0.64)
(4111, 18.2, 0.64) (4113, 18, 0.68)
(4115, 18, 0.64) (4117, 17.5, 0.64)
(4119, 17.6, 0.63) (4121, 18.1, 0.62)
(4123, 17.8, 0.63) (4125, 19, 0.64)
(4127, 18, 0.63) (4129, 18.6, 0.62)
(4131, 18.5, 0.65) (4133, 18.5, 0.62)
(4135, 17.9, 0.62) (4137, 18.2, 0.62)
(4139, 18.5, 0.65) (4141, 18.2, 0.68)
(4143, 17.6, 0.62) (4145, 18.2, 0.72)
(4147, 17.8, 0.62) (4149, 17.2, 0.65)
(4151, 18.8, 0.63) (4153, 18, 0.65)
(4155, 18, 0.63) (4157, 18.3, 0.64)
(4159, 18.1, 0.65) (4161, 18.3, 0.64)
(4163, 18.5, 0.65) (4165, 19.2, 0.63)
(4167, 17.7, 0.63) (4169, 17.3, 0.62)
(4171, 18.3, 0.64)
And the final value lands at 4051 A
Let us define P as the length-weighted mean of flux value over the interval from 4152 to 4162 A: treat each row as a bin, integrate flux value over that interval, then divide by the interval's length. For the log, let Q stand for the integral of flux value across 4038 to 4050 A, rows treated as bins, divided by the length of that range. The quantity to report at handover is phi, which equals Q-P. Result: -0.3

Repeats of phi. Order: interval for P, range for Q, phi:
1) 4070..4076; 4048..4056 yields -0.8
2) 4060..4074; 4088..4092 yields 0.5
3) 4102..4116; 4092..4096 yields 0.9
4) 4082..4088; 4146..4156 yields 0.5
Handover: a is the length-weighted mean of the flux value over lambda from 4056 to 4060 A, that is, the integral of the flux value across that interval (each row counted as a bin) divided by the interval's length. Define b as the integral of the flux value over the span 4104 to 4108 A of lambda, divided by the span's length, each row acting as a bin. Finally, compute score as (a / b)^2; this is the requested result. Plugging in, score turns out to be 1.46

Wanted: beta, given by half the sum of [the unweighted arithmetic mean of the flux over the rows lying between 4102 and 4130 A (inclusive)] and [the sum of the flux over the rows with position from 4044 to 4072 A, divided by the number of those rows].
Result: 17.4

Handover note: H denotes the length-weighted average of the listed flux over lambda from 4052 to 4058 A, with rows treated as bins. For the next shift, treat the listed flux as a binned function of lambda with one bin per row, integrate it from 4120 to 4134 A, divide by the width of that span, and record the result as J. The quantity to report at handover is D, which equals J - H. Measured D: 0.1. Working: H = 18.3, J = 18.36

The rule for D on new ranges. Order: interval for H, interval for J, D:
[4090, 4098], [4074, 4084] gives 0.8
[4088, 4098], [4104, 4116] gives -0.5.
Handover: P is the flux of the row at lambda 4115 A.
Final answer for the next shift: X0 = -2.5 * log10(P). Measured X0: -3.14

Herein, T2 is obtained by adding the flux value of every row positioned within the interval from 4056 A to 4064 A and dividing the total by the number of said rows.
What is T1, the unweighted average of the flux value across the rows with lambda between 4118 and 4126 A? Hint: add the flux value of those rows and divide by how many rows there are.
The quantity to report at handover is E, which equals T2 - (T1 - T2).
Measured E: 18.3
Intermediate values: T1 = 18.1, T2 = 18.2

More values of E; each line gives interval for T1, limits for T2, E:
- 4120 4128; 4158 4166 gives 18.8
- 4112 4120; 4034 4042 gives 18.2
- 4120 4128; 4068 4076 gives 18.2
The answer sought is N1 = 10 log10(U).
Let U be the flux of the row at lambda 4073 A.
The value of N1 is 12.6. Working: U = 18.4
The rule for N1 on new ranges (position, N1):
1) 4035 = 12.5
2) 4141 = 12.6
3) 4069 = 12.4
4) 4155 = 12.6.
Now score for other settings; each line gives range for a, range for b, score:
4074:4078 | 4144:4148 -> 1.02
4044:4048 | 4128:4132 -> 0.85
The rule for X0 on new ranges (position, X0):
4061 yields -3.16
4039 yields -3.15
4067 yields -3.09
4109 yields -3.08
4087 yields -3.12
